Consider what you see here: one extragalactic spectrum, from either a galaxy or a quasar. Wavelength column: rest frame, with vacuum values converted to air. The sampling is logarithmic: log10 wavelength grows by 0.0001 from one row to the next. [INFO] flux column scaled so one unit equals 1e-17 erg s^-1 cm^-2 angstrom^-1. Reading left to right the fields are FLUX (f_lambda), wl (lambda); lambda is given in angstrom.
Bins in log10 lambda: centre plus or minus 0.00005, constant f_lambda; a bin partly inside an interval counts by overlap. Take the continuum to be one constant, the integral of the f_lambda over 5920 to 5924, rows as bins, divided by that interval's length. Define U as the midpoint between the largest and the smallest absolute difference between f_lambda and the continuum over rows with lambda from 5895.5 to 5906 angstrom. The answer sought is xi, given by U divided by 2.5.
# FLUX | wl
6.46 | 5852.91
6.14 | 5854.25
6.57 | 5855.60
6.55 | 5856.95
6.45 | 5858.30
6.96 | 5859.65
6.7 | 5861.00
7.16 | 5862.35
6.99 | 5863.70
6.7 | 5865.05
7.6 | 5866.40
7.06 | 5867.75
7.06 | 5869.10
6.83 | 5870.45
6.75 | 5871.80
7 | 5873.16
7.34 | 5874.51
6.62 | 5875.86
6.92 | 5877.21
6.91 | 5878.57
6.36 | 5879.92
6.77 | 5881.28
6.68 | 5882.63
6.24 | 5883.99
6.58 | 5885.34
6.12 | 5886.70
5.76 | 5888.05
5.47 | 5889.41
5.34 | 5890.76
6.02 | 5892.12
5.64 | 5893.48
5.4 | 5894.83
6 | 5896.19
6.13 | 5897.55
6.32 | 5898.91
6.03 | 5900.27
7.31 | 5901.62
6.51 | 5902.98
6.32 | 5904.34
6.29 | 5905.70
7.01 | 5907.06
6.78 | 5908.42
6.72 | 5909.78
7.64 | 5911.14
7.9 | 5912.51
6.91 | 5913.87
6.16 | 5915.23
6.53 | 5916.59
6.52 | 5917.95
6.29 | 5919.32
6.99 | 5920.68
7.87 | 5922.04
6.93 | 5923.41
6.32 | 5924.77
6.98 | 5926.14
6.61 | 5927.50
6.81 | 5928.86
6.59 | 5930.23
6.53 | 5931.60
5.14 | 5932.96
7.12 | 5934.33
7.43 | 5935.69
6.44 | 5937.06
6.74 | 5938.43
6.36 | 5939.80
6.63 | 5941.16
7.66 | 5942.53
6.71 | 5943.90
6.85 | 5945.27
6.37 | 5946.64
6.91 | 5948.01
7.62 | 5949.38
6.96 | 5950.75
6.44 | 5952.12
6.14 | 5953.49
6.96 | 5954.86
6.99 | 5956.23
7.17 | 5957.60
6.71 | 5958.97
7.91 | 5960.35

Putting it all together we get 0.26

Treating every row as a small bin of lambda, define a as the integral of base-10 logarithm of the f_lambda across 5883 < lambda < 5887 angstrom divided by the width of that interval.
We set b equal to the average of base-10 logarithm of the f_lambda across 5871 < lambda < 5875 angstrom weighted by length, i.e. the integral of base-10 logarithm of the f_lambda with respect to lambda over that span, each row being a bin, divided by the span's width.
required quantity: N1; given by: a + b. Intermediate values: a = 0.802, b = 0.845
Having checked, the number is 1.647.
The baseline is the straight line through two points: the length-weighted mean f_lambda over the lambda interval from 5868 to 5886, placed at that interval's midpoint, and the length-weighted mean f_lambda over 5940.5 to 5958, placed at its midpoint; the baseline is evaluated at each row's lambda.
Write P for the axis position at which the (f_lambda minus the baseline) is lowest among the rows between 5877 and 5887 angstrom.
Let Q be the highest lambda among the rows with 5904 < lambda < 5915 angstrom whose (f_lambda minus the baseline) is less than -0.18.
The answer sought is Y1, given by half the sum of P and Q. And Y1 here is 5896.2 angstrom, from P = 5886.70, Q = 5905.70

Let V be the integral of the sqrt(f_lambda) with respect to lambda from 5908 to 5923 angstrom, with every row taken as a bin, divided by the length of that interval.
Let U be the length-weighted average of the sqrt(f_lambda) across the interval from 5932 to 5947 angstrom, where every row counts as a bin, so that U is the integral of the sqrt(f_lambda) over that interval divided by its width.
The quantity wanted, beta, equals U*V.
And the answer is 6.79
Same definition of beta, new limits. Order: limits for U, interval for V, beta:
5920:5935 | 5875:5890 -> 6.55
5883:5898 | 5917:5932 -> 6.31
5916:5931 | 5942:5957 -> 6.81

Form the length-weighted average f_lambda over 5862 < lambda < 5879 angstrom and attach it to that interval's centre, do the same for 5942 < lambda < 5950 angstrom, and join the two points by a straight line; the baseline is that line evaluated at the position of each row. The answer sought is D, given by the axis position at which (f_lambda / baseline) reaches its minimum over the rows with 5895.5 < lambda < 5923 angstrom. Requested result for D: 5896.19 angstrom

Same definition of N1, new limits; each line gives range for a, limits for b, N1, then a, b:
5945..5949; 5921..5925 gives 1.680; 0.829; 0.851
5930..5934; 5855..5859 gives 1.597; 0.783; 0.814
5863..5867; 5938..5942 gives 1.671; 0.850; 0.820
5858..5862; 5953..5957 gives 1.658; 0.830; 0.828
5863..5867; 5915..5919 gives 1.657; 0.850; 0.807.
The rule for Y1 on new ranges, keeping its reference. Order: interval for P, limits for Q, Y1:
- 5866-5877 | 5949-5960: 5914.7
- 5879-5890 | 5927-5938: 5913.2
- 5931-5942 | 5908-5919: 5925.5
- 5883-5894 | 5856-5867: 5874.5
